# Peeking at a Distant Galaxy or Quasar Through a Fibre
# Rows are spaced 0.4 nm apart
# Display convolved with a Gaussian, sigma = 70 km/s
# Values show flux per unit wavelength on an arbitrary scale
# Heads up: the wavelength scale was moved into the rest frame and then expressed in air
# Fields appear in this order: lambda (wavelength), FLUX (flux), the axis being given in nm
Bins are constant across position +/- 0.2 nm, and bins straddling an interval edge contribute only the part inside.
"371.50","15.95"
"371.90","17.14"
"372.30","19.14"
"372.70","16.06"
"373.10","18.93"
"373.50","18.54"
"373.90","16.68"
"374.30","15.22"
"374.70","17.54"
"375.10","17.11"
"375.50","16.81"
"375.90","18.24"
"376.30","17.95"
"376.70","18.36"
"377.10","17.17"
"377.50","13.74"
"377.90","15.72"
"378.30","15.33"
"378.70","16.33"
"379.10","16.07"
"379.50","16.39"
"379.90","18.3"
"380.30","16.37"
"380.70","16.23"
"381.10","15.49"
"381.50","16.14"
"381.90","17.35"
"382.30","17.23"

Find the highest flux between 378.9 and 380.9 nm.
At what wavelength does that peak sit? 379.90 nm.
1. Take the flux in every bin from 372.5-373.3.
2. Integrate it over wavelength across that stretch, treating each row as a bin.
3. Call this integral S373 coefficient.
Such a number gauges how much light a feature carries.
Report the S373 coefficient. 14.0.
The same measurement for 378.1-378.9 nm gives 12.7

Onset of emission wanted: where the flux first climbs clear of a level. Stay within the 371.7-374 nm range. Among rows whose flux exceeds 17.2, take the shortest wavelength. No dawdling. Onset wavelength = 372.30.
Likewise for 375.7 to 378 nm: 375.90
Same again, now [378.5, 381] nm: 379.90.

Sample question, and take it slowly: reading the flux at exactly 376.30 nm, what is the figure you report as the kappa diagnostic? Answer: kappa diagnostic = 17.95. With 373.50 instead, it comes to 18.54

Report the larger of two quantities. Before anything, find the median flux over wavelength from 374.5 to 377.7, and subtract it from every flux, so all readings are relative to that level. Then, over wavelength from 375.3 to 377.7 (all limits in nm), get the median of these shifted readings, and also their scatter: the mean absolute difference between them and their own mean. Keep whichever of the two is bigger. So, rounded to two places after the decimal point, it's 1.18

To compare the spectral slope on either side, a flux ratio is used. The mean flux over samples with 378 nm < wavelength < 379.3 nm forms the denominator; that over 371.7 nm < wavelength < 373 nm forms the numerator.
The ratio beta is 1.10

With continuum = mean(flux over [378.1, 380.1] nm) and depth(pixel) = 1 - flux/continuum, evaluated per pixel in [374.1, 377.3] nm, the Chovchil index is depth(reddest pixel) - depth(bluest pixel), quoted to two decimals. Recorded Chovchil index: -0.12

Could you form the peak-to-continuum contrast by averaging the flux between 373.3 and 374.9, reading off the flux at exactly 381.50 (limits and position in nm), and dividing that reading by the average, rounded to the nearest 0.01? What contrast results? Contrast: 0.95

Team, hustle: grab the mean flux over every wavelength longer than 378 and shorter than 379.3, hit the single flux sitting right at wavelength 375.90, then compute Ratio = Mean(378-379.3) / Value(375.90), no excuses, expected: 0.87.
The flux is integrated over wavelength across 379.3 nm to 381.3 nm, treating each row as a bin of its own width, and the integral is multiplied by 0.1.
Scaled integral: 3.3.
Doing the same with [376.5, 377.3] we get 1.4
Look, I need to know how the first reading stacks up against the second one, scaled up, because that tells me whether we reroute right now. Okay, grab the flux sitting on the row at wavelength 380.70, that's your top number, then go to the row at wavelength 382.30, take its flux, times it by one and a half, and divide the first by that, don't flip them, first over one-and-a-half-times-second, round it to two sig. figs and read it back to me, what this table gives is 0.63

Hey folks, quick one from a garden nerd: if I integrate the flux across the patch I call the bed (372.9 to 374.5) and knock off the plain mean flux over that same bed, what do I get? 10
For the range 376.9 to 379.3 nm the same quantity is 22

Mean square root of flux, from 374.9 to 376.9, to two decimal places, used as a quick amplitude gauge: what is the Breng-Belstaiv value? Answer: 4.21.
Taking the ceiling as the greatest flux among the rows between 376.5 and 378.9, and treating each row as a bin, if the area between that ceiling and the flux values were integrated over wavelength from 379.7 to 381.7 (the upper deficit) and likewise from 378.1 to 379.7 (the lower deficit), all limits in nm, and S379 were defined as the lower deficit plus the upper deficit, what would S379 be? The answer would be 7.4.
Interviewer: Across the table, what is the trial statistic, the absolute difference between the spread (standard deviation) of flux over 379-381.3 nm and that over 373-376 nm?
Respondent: 0.25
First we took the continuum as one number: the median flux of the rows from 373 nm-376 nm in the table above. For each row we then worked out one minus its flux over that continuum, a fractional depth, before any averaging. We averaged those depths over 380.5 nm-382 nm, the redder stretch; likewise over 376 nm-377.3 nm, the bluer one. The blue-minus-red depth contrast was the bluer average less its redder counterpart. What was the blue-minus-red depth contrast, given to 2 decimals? -0.09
